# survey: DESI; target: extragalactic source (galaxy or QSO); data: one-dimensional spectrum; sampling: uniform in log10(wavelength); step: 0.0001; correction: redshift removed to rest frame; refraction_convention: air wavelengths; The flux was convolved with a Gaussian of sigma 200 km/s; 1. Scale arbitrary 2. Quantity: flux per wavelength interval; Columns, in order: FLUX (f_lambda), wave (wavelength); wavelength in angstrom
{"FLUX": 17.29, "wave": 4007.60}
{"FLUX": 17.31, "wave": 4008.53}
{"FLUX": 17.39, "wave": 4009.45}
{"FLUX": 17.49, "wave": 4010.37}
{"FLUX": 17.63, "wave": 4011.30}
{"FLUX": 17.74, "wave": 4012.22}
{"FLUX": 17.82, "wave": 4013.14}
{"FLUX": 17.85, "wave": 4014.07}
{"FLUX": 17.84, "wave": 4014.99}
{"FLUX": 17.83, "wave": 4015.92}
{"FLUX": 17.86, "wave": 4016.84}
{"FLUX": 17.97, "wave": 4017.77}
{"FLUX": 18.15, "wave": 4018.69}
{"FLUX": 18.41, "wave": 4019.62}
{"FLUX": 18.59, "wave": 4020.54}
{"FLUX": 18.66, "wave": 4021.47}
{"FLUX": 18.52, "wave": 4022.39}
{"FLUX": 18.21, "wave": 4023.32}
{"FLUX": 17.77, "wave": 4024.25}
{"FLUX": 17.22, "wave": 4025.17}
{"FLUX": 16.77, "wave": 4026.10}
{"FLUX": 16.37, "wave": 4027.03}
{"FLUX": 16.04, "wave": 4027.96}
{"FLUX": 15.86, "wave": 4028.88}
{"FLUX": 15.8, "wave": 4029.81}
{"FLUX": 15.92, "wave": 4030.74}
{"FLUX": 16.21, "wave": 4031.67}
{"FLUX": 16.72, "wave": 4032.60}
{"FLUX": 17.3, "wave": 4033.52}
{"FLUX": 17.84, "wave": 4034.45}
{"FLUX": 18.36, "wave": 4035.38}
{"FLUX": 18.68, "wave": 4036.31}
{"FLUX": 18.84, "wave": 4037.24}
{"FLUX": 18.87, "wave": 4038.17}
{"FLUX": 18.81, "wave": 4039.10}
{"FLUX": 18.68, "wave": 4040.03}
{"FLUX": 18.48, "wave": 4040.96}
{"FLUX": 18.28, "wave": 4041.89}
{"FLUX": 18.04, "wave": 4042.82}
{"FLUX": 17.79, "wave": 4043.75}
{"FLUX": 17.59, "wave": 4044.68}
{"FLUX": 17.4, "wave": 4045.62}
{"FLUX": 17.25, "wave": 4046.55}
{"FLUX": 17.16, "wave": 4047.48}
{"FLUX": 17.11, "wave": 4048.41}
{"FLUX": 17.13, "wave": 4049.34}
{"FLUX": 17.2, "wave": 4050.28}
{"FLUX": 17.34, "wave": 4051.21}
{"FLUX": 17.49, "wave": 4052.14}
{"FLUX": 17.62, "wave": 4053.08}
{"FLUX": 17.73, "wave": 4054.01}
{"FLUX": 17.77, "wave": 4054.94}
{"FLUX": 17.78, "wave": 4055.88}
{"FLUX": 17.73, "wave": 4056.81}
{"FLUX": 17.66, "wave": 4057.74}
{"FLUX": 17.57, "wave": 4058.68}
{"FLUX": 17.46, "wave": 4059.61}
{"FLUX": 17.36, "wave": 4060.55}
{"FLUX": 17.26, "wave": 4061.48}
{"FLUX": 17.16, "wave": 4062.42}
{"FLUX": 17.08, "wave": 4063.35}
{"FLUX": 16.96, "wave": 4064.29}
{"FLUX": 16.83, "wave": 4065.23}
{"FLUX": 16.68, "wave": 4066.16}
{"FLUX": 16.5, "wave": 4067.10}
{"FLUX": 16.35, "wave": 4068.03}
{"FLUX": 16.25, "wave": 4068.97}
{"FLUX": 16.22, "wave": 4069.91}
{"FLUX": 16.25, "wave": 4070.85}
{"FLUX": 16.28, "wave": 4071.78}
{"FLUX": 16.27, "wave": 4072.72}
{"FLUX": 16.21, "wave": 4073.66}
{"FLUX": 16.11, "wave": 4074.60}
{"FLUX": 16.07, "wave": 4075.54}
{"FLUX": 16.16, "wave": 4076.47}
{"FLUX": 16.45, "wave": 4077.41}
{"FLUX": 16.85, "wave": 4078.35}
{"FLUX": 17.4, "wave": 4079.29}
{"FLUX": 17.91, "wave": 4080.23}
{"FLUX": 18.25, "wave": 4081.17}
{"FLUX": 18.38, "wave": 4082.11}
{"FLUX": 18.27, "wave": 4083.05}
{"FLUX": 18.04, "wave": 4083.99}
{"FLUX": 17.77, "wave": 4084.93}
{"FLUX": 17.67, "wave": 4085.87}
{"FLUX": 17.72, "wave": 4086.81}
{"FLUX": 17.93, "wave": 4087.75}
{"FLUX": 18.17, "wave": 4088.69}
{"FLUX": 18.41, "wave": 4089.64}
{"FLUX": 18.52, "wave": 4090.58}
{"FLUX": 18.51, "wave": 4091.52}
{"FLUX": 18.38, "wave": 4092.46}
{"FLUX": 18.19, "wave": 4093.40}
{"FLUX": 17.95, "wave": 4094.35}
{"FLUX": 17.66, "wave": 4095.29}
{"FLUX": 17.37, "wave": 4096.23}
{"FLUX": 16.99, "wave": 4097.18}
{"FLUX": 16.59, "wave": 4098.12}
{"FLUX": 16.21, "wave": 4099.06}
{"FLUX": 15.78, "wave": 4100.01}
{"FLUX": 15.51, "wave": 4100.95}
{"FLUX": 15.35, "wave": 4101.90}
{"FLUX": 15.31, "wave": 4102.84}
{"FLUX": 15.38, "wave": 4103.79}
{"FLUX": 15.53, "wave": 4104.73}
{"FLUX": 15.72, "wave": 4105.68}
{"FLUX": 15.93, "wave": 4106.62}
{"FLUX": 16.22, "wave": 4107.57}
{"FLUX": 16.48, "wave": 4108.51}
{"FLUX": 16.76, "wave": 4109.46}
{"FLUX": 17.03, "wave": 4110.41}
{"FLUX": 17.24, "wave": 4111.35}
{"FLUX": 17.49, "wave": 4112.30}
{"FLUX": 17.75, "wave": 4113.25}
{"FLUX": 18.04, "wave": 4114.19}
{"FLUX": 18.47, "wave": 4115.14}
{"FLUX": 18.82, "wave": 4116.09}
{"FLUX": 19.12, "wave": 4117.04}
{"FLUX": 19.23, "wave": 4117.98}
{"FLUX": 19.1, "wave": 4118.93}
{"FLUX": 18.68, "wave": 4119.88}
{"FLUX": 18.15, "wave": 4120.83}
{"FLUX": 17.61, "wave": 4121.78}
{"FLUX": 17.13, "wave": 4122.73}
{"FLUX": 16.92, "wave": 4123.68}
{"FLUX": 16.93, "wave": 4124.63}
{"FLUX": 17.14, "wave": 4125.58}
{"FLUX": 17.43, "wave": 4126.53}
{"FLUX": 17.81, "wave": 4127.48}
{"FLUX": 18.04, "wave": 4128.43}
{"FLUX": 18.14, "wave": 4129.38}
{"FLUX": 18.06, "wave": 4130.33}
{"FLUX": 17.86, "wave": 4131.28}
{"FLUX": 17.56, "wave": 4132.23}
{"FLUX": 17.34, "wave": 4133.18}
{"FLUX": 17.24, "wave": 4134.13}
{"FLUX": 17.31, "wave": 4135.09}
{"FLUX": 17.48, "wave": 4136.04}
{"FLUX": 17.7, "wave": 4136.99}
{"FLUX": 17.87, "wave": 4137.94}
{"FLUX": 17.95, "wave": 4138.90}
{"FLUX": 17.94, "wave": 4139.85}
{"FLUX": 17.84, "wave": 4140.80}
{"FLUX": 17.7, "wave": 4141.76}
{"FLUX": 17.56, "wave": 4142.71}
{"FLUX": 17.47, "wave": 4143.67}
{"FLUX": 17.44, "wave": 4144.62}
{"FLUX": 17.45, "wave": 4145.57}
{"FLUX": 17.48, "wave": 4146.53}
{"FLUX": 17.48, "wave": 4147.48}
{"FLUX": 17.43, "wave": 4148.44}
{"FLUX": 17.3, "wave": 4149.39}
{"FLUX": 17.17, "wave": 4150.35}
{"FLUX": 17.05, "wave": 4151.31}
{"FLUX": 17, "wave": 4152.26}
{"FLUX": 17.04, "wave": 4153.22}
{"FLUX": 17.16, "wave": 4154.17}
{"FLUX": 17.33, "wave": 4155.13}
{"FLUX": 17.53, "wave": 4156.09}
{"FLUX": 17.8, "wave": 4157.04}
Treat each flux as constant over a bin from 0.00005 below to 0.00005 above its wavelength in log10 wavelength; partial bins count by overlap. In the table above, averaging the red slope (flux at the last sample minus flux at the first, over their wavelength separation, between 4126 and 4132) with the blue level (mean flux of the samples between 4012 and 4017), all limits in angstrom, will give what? 8.96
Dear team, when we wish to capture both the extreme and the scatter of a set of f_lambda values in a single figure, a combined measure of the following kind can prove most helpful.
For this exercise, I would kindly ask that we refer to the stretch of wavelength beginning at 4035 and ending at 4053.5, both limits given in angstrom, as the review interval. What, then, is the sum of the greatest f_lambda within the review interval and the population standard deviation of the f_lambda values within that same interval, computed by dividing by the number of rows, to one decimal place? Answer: 19.5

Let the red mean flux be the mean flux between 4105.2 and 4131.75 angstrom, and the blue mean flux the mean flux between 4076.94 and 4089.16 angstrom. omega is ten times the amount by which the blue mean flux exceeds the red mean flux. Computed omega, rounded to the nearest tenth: 1.4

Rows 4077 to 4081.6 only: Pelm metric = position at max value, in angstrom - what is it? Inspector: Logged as 4081.17 angstrom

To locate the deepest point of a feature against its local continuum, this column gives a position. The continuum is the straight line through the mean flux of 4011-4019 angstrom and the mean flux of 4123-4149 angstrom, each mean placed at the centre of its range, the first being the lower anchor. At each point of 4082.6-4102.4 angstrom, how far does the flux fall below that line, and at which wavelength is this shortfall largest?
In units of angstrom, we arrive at 4101.90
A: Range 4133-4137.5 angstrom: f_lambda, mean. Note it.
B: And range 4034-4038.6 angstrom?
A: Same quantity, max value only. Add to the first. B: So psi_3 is 36.3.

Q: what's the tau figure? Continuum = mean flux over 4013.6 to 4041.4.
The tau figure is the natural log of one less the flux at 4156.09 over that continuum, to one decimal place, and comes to -4.8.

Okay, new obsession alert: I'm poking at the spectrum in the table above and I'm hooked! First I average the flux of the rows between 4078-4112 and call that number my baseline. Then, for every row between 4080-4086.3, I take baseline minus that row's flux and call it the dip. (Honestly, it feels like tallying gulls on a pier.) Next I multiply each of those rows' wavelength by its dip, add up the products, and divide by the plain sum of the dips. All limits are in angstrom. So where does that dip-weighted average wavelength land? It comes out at 4082.7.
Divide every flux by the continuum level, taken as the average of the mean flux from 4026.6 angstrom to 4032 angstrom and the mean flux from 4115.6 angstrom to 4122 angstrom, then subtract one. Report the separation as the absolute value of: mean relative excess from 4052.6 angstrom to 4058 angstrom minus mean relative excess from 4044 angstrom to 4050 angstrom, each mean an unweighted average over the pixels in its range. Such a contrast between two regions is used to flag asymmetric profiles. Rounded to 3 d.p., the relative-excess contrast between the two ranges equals 0.025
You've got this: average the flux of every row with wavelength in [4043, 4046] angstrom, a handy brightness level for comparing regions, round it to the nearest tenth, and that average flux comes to 17.6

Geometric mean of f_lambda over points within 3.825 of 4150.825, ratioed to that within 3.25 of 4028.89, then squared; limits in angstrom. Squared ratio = 1.14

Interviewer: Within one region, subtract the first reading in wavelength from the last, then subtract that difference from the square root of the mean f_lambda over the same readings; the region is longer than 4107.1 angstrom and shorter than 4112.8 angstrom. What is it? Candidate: 2.8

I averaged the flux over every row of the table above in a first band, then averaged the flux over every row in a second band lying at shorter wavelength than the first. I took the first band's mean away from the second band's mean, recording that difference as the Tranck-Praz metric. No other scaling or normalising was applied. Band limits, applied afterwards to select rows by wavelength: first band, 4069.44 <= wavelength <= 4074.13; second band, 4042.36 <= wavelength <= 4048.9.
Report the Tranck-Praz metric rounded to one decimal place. 1.2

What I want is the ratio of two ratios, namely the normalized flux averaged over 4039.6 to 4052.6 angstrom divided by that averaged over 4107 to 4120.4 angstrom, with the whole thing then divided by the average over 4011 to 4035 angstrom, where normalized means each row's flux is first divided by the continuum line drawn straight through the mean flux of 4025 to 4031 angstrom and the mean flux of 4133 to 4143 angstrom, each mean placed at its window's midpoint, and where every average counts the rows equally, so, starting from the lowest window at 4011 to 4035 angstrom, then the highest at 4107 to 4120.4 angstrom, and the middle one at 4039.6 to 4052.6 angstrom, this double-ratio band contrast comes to 0.96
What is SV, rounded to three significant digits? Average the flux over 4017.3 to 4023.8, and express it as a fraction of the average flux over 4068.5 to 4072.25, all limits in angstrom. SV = 1.13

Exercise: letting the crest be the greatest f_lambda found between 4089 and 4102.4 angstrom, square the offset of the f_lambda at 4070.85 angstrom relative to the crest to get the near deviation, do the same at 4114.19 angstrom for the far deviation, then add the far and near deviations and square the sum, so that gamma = 29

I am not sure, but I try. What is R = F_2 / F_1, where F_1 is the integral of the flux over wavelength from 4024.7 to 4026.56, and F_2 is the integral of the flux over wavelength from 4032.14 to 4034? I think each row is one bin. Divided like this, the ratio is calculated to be 1.00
